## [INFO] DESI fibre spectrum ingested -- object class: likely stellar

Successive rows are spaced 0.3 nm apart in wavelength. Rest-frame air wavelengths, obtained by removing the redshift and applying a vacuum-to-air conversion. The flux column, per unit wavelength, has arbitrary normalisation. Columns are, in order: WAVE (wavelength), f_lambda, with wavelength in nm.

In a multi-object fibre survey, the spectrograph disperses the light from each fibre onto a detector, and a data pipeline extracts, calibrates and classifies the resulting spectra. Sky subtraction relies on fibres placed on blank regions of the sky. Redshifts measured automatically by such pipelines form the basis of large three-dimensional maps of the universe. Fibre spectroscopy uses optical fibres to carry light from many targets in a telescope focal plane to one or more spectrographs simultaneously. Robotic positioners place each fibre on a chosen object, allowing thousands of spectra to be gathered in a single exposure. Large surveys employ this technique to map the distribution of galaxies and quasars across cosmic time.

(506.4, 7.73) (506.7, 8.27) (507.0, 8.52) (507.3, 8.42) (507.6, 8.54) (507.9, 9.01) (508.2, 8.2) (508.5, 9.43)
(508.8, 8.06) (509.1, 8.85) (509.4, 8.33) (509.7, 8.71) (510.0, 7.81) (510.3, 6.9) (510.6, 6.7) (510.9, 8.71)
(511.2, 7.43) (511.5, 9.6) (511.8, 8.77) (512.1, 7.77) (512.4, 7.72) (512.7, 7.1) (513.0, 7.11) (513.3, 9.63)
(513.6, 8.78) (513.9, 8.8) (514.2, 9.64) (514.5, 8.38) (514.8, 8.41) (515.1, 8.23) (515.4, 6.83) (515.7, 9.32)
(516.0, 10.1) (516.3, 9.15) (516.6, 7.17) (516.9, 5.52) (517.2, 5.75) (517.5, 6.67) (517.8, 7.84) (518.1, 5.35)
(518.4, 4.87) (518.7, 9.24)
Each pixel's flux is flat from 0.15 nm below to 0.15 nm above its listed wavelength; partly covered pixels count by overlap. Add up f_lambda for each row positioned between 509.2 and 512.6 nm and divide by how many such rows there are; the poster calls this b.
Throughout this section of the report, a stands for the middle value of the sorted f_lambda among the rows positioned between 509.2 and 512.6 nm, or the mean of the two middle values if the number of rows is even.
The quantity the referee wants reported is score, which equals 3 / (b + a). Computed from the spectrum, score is 0.189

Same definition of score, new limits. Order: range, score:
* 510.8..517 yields 0.180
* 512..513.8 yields 0.190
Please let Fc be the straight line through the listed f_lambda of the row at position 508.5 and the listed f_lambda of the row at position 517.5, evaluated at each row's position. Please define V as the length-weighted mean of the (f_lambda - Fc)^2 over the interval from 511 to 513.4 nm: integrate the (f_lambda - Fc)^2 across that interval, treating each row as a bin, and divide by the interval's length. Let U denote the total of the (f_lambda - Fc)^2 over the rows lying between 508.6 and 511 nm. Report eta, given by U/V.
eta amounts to 12.9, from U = 12.2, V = 0.94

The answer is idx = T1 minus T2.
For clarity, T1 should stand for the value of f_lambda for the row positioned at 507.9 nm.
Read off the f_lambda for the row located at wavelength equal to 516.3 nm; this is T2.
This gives -0.1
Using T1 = 9.01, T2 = 9.15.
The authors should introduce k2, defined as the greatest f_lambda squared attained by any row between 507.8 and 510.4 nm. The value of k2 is 89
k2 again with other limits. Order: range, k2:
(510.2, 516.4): 102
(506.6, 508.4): 81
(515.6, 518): 102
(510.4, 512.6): 92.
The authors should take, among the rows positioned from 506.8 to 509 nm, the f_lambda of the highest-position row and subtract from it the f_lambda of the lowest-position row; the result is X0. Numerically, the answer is -0.5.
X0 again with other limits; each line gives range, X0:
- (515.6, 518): -1.5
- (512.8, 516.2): 3.0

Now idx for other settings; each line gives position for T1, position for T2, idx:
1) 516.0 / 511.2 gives 2.7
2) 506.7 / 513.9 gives -0.5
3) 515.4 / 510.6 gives 0.1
